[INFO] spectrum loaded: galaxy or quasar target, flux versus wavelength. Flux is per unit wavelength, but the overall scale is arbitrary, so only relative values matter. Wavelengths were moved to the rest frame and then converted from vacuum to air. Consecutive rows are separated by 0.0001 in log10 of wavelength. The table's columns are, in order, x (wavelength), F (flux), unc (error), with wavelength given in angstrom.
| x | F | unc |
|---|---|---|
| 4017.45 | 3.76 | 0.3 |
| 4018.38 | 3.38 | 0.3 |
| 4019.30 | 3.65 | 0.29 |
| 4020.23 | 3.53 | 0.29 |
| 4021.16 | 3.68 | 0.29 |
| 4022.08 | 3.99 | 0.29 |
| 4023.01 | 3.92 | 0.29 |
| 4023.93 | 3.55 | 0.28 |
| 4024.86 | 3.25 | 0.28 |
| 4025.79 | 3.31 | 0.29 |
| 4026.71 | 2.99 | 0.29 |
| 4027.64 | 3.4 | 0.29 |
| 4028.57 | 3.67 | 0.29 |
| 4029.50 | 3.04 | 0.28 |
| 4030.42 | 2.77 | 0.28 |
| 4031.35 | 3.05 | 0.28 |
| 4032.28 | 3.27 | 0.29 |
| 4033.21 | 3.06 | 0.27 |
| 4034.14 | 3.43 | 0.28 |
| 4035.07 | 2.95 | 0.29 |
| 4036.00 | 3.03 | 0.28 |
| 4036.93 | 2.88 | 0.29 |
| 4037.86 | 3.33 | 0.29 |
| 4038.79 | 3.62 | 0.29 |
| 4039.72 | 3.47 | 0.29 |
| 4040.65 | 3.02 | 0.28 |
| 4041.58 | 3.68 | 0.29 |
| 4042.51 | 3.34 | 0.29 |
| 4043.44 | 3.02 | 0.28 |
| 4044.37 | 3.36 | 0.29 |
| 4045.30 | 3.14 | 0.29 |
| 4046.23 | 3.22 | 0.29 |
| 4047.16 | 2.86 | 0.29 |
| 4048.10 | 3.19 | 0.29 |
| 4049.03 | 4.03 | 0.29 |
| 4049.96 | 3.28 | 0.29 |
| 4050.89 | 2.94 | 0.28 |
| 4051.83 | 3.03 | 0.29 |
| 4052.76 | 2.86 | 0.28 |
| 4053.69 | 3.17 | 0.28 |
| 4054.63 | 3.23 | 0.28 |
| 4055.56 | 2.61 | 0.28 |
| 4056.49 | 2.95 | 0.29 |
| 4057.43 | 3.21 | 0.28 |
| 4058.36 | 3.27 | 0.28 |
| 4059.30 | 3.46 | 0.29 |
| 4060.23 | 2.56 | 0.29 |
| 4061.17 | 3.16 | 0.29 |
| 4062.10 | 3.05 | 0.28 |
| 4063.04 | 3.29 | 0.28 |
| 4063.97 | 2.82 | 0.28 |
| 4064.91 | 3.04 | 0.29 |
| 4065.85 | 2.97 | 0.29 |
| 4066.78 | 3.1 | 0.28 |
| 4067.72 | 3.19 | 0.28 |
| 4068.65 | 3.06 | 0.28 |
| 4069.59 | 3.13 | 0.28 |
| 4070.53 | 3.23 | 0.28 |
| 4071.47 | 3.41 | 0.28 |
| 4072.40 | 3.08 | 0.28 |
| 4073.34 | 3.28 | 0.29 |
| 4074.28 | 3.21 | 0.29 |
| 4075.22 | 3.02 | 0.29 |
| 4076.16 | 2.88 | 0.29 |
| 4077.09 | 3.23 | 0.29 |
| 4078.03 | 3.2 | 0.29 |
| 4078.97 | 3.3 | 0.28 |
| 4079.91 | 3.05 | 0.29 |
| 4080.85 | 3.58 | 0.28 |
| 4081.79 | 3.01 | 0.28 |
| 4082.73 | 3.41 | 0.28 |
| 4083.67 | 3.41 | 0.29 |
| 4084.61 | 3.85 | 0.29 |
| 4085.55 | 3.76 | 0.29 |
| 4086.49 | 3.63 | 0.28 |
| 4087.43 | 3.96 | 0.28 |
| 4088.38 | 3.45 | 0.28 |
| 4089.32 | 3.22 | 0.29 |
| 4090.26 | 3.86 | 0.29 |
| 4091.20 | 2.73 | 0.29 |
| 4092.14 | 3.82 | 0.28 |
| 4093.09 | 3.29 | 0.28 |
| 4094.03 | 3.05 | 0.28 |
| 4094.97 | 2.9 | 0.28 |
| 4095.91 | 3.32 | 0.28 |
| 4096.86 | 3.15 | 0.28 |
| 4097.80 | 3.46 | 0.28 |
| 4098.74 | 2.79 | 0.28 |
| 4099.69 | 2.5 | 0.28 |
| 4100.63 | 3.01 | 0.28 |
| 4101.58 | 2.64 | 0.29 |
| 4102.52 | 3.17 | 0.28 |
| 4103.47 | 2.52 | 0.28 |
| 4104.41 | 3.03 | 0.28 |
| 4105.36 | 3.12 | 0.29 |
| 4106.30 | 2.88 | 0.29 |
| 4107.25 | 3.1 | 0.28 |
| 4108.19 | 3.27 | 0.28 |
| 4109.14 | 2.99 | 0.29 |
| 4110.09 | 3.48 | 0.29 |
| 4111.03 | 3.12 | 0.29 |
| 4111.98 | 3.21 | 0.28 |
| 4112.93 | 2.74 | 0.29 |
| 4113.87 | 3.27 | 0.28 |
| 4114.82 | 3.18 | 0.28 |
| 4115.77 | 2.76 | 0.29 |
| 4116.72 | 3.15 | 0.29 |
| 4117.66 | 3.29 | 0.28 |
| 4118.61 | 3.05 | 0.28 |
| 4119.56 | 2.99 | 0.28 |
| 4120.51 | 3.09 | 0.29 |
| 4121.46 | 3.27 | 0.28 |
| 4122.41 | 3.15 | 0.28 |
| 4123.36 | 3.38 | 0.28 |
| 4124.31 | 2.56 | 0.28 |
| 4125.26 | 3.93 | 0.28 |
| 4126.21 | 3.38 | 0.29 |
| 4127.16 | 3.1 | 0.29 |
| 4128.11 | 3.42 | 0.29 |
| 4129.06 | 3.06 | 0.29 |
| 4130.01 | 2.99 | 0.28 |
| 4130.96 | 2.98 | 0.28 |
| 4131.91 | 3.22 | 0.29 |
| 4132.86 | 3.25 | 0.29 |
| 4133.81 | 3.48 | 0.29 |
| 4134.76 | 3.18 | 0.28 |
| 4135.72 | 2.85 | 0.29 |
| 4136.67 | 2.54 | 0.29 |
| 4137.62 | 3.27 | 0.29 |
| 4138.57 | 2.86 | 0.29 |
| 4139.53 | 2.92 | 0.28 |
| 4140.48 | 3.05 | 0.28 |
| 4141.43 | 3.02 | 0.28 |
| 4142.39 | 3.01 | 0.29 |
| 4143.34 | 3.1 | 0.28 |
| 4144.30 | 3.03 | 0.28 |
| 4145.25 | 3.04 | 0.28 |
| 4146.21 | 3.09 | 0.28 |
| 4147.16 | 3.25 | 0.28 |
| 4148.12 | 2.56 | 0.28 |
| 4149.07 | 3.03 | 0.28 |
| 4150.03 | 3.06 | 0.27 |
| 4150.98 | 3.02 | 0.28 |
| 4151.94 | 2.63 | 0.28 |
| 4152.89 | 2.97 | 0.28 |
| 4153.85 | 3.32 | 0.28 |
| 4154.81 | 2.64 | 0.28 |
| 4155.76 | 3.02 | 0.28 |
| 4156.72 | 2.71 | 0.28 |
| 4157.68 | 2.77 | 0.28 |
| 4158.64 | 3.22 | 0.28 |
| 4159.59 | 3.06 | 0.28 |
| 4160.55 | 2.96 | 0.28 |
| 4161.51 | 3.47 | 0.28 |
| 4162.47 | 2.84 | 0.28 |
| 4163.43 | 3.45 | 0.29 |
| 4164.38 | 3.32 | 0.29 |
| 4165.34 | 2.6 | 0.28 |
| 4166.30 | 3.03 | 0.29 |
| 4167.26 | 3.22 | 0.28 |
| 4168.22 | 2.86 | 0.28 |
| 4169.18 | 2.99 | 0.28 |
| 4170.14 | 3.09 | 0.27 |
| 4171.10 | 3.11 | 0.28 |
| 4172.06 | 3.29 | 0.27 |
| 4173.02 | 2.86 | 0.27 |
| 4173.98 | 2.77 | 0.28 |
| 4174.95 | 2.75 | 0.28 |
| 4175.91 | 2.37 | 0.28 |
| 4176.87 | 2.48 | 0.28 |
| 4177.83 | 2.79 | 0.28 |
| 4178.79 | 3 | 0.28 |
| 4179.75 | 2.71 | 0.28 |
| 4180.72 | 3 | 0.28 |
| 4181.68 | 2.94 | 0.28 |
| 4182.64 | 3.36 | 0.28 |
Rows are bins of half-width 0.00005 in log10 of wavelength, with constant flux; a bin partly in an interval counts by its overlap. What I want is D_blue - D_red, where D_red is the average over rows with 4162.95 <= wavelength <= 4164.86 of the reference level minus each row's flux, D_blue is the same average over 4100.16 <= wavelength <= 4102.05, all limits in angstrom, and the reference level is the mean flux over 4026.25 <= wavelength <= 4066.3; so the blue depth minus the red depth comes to 0.56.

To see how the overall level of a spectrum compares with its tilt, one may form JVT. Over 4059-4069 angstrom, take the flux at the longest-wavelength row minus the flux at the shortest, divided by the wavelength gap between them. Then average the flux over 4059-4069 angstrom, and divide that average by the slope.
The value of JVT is -72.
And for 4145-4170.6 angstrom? 1497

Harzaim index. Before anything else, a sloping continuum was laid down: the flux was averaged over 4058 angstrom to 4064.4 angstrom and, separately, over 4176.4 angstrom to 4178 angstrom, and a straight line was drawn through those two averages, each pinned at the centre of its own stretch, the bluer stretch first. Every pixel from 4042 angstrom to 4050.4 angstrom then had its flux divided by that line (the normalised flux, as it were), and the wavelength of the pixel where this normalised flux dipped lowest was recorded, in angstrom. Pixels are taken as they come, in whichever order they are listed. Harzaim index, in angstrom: 4047.16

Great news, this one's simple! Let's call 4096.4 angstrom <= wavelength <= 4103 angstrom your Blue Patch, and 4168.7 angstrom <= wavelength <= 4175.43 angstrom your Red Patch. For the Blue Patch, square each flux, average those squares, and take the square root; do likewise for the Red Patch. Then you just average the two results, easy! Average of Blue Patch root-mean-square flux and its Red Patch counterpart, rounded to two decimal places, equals 2.98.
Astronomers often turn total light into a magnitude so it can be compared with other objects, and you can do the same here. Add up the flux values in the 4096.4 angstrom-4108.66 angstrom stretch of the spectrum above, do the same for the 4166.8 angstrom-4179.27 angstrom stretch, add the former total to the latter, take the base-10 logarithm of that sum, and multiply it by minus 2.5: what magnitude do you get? -4.71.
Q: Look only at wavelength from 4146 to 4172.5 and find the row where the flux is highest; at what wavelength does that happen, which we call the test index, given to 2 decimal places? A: 4161.51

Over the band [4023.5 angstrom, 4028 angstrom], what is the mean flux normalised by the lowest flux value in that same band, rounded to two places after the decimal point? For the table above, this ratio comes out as 1.10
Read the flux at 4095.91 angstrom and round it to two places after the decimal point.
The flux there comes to 3.32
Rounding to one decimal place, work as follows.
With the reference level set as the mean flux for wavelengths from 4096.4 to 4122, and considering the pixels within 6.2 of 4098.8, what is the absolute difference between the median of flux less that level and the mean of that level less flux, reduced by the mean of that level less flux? 0.0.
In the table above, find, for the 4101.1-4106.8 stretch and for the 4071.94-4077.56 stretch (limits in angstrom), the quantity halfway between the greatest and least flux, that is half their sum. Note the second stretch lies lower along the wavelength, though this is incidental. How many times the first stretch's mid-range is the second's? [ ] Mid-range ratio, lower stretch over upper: 1.08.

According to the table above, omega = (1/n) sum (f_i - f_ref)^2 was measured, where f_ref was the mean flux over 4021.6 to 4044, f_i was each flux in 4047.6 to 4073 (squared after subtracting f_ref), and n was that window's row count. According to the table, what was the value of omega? 0.103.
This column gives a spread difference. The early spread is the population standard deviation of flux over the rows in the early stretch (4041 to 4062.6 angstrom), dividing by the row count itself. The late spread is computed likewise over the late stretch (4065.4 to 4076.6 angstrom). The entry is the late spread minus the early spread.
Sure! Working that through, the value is -0.17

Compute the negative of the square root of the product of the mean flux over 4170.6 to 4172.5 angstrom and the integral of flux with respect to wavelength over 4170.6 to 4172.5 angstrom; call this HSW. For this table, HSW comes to -4.4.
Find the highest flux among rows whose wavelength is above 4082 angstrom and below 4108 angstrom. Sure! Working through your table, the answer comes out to 3.96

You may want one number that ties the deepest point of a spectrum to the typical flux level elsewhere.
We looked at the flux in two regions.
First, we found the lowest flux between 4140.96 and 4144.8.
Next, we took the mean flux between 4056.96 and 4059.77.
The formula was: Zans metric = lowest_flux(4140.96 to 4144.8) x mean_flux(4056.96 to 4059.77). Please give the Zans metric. 10.0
